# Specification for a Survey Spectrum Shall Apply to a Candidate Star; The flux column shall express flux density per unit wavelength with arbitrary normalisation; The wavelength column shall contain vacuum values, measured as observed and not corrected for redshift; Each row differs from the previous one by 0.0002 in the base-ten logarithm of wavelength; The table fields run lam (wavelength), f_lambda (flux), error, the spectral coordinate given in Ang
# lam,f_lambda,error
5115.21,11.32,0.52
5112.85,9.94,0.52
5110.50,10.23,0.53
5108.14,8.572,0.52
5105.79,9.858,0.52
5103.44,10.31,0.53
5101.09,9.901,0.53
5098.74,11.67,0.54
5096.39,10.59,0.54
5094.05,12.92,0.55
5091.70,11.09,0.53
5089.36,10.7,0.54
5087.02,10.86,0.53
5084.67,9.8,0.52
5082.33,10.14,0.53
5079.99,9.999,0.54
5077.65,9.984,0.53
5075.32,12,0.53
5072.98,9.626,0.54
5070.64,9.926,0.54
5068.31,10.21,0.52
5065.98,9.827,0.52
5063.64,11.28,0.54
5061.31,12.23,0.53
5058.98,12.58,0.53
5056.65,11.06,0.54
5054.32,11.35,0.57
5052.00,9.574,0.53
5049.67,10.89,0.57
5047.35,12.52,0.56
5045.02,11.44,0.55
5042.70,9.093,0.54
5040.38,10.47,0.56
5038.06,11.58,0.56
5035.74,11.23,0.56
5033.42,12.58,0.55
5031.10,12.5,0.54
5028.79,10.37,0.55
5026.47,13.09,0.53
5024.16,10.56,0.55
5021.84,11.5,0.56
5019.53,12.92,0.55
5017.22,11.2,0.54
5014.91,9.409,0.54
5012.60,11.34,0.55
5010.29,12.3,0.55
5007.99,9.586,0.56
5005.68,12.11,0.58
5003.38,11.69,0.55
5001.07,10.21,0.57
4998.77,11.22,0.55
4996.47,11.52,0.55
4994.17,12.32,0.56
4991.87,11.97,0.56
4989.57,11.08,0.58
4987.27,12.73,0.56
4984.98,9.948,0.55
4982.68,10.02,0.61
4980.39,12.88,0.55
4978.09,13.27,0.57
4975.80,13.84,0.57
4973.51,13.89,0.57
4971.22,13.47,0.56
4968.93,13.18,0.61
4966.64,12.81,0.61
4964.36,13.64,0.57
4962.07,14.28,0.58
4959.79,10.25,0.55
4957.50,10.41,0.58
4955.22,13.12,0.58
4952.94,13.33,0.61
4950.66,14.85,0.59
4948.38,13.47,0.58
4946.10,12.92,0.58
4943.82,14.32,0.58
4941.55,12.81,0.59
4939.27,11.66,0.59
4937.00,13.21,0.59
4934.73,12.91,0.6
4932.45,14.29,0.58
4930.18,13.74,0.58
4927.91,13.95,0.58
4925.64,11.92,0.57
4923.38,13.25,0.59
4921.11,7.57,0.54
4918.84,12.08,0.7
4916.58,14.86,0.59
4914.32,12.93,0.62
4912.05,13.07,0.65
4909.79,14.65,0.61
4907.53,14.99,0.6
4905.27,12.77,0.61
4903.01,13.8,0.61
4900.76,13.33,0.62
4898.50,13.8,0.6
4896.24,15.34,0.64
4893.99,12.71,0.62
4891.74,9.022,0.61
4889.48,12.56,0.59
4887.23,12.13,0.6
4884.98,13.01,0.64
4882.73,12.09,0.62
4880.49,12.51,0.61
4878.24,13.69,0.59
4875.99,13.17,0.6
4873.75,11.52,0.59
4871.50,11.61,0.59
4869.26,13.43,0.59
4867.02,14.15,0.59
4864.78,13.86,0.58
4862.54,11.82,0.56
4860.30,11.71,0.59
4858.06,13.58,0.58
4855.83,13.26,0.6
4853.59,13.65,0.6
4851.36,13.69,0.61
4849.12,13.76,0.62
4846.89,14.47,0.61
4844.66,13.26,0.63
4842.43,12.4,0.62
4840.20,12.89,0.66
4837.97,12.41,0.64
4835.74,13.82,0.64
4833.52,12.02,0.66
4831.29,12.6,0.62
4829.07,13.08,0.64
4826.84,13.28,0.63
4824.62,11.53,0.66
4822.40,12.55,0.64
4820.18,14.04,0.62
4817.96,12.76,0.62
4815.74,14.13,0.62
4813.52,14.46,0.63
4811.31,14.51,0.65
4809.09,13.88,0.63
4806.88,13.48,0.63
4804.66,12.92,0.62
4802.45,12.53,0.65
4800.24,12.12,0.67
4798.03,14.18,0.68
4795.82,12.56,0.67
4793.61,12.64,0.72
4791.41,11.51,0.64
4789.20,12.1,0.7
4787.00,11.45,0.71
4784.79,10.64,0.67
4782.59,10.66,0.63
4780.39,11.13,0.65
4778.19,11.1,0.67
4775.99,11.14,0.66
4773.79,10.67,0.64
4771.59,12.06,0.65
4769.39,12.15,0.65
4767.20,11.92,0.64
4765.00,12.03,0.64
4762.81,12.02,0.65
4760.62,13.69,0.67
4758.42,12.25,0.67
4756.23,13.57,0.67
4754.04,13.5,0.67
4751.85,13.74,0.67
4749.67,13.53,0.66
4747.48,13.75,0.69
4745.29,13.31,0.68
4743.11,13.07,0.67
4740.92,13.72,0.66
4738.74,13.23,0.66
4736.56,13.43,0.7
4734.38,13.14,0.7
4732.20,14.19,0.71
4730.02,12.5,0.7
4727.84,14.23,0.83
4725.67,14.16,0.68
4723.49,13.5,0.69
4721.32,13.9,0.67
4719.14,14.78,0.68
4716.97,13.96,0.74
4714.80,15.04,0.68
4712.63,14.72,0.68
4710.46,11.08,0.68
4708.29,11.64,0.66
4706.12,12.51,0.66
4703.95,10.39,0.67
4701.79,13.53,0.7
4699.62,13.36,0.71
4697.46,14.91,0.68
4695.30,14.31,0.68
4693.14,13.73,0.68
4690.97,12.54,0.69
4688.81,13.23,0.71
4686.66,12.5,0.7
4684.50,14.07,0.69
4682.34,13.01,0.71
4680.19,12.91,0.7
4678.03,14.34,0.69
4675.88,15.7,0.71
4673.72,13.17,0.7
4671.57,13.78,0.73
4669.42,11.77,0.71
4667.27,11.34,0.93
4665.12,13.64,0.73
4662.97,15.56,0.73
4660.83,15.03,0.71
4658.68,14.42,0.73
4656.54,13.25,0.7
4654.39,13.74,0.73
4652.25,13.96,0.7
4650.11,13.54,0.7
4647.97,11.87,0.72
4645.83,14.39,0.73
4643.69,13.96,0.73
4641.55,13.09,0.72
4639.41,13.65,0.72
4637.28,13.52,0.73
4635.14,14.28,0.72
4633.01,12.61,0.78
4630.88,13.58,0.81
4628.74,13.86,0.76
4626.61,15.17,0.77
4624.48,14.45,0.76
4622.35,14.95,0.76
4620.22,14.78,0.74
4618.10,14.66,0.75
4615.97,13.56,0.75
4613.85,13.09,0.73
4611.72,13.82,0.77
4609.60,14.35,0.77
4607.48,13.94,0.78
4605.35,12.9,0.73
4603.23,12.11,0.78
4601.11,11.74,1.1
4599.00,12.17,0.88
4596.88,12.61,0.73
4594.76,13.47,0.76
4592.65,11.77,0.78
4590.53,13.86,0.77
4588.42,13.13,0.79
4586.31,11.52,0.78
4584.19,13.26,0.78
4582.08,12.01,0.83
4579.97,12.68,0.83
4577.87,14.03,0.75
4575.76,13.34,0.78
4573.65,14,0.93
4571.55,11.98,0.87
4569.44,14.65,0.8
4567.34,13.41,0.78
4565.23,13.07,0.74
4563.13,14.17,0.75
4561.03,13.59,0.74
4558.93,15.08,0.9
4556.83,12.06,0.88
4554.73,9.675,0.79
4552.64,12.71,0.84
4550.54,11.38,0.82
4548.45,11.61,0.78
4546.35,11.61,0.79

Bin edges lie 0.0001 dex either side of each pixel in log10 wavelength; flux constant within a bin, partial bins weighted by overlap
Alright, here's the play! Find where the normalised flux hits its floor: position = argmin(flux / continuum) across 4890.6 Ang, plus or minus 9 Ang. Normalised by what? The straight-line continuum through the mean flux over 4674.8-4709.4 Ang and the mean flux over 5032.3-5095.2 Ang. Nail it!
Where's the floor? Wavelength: 4891.74 Ang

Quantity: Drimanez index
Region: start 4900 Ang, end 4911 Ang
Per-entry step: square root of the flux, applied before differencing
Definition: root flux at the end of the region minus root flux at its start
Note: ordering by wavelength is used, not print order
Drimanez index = 0.18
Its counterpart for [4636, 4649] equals -0.23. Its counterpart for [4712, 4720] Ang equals 0.01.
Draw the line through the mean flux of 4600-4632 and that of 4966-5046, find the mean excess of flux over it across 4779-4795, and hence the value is -1.4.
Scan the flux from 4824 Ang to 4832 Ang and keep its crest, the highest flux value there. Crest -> 13.28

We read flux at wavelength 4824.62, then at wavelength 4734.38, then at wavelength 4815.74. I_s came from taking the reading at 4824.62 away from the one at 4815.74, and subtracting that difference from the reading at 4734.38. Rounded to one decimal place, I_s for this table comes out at 10.5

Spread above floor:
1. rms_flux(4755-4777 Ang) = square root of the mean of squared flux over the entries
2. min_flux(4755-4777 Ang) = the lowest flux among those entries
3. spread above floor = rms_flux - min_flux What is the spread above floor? 1.5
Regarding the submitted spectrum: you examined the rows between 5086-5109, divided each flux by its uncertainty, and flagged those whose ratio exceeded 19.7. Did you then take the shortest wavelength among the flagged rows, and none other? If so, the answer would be 5087.02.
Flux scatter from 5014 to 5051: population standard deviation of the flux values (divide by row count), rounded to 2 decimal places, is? 1.15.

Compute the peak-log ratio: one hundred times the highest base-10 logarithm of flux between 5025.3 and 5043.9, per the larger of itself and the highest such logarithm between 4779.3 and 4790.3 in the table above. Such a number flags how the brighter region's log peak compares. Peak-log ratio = 100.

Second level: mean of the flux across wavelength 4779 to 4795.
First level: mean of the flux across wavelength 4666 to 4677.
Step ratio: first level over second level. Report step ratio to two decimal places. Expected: 1.15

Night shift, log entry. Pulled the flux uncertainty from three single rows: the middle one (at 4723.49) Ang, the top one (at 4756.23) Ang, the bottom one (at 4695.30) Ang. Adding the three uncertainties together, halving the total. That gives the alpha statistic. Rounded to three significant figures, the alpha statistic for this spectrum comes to 1.02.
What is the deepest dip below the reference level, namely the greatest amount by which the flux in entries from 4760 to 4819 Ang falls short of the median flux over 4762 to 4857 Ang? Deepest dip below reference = 1.9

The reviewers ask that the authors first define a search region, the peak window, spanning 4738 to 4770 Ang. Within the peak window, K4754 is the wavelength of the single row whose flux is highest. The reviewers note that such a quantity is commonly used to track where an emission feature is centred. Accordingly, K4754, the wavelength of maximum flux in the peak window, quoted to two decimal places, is 4747.48 Ang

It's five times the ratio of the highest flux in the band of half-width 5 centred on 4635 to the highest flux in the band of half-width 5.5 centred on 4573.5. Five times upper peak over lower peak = 4.9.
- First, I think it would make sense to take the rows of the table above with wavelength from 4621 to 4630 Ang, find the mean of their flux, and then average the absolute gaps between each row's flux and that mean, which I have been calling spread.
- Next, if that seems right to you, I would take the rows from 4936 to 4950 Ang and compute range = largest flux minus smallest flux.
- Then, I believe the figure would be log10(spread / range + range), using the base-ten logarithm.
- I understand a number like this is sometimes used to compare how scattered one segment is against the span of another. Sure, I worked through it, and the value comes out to 0.45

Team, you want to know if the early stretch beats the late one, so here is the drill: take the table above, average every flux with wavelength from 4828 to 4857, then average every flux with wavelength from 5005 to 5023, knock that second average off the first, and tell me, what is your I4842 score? 1.9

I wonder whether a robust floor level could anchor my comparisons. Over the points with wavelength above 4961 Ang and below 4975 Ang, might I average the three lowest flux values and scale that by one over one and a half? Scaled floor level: 8.8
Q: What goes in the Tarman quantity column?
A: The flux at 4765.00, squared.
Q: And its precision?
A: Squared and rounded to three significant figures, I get 145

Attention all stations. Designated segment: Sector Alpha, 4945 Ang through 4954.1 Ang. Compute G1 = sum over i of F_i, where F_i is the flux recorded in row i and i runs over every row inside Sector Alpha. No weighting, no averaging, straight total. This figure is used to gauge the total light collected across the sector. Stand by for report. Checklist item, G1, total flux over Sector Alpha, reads 55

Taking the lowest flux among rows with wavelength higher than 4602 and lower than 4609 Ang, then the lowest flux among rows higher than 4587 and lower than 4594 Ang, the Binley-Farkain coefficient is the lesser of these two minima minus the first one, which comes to -0.34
